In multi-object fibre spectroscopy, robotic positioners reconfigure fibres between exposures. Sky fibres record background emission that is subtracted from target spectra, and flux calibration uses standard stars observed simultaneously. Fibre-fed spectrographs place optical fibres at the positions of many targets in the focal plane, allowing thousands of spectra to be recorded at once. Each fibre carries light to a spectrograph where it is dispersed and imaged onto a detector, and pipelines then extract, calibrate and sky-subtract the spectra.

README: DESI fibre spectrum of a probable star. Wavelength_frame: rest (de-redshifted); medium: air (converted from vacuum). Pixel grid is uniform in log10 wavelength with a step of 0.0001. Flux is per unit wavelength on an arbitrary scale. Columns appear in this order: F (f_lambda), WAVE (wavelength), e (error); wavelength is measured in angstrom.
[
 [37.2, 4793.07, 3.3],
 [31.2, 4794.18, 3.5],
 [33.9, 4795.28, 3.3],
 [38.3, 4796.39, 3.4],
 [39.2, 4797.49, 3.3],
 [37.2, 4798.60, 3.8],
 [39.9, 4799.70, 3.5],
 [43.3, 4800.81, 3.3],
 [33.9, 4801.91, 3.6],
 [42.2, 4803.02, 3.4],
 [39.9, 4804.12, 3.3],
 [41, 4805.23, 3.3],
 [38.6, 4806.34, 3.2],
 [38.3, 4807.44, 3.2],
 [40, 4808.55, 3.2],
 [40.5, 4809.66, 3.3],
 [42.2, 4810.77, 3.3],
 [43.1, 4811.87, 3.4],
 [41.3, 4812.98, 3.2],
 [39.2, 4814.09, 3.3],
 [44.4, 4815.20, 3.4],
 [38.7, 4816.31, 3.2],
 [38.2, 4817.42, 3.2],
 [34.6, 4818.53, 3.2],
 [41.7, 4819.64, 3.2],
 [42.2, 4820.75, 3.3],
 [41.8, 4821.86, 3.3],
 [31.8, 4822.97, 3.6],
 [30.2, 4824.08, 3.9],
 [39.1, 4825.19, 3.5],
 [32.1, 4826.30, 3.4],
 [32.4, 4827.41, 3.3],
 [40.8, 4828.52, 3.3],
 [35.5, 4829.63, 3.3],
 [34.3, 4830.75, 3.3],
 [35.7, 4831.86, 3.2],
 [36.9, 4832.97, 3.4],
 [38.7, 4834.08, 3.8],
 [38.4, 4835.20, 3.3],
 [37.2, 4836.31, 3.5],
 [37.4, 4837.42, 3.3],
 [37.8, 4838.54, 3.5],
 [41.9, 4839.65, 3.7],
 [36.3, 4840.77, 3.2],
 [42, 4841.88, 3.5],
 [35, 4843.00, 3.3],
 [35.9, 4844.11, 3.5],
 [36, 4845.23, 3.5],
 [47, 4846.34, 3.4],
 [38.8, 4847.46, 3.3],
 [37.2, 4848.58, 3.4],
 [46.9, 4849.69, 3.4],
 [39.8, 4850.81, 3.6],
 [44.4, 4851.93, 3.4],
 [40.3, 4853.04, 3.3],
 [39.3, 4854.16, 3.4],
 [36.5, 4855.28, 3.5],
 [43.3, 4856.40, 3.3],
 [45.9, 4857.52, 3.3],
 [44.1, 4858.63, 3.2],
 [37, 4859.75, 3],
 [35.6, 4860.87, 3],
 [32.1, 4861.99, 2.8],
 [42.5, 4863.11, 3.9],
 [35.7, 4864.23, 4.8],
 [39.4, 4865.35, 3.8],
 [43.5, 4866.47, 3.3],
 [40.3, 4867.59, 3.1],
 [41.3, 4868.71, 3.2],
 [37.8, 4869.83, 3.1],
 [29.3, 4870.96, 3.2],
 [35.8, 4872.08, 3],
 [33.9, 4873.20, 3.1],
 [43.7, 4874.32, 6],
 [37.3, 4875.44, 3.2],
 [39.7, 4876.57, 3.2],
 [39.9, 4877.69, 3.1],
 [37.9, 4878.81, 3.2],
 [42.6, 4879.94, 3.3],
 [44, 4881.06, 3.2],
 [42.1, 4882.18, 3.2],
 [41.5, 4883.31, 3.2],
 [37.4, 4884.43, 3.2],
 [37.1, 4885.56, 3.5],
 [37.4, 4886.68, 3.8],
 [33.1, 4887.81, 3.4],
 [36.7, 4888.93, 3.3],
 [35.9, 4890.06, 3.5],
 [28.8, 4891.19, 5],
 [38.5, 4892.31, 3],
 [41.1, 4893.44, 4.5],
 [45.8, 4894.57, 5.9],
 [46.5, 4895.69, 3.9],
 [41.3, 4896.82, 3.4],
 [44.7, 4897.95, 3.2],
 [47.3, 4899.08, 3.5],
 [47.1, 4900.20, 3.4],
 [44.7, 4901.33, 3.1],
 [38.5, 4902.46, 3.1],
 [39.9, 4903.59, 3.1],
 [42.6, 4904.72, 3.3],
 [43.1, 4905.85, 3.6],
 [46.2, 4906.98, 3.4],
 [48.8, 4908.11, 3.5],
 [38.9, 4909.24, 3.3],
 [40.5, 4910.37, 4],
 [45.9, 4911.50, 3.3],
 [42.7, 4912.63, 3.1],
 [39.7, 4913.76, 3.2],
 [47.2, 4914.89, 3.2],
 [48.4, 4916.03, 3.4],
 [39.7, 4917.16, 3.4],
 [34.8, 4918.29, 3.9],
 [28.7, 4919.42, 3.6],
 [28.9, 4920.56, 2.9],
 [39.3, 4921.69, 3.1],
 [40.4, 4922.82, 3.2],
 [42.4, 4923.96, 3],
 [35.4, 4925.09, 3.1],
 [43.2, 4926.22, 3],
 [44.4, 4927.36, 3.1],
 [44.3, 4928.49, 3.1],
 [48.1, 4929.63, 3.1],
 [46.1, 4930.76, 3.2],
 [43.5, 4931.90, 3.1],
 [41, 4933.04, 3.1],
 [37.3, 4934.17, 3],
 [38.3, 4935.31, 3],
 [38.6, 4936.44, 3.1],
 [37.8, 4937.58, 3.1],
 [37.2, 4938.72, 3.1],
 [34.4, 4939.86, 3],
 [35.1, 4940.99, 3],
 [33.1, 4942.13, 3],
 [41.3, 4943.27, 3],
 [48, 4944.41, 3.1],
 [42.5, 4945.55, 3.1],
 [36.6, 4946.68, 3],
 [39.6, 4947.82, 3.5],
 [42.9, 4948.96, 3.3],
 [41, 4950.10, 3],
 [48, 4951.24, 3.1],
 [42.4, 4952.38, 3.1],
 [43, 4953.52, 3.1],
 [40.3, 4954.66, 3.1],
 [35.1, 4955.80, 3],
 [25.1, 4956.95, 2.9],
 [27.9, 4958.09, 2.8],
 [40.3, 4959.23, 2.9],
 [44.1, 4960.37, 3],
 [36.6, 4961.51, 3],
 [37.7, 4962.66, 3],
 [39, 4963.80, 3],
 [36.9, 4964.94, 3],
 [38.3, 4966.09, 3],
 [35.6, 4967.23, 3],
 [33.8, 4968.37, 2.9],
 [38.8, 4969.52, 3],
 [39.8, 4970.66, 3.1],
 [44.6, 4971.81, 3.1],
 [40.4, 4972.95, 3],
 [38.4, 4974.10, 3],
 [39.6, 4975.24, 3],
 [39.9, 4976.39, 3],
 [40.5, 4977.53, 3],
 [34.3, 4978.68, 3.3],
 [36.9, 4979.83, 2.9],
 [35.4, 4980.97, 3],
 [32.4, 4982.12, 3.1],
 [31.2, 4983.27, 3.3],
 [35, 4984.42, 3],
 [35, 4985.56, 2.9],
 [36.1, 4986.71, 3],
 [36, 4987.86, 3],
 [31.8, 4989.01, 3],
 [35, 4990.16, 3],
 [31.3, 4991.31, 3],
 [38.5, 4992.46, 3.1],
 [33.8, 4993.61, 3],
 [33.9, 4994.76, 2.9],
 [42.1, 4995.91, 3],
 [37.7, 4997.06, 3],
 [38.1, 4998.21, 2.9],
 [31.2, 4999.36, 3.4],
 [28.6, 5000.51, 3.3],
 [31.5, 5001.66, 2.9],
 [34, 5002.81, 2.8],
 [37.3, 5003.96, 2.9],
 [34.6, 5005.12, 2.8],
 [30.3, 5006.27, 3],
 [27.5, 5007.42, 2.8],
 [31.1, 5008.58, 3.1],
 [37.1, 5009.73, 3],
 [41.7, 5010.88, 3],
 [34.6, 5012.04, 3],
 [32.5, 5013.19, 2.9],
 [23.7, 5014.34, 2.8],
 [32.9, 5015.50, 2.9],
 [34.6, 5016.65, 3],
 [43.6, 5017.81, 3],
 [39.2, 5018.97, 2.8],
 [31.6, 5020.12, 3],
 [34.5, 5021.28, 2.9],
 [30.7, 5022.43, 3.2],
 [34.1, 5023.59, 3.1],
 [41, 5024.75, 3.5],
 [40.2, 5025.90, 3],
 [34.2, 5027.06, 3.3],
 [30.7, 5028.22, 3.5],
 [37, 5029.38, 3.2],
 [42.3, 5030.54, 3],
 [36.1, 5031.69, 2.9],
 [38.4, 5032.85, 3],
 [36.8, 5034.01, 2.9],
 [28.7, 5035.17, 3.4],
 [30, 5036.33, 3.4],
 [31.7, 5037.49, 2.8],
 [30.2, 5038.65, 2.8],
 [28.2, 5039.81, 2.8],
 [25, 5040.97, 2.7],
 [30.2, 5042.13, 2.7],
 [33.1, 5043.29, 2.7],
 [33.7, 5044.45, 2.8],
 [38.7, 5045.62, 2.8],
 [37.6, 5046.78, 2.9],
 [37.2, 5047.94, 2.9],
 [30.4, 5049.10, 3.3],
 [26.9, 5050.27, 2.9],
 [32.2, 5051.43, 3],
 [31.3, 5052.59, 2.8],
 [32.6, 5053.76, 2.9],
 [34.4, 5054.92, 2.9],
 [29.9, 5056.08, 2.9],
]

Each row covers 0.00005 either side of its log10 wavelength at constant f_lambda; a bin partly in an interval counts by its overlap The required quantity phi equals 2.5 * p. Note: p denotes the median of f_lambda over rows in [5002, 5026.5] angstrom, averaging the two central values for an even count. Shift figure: 86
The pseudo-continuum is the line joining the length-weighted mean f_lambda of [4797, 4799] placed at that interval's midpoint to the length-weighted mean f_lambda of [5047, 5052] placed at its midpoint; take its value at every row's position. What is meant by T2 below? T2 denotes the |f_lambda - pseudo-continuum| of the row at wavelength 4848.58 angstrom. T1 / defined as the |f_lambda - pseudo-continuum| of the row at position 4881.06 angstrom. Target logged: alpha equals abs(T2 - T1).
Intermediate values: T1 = 8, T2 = 0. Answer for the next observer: 7.6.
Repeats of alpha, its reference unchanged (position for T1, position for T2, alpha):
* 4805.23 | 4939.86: 2.7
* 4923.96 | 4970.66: 1.5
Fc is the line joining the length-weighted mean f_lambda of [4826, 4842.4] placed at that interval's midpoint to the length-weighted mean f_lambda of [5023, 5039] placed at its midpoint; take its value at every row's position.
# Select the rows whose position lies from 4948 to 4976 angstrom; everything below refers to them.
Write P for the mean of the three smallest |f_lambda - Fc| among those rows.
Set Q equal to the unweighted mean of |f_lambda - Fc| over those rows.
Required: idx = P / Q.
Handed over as 0.13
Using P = 0.6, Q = 4.7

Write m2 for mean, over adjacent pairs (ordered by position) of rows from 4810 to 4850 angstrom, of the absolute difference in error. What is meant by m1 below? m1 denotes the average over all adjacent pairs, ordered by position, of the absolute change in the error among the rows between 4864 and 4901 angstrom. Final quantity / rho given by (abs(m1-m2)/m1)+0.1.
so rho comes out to 0.8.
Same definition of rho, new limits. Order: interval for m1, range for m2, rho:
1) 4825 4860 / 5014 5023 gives 0.2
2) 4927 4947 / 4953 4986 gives 1.2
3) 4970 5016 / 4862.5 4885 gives 3.2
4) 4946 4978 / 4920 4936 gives 0.2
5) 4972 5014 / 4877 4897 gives 4.1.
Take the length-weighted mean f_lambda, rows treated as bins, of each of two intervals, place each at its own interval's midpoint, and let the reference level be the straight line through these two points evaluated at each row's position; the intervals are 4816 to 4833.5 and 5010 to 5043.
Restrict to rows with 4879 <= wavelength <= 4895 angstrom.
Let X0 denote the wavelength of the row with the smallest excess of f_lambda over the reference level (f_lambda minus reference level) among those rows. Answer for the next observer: 4891.19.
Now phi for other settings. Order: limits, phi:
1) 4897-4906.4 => 110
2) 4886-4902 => 103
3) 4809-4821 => 103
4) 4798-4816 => 101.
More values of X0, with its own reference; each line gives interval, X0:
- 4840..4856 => 4843.00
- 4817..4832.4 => 4824.08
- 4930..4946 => 4942.13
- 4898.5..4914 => 4902.46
